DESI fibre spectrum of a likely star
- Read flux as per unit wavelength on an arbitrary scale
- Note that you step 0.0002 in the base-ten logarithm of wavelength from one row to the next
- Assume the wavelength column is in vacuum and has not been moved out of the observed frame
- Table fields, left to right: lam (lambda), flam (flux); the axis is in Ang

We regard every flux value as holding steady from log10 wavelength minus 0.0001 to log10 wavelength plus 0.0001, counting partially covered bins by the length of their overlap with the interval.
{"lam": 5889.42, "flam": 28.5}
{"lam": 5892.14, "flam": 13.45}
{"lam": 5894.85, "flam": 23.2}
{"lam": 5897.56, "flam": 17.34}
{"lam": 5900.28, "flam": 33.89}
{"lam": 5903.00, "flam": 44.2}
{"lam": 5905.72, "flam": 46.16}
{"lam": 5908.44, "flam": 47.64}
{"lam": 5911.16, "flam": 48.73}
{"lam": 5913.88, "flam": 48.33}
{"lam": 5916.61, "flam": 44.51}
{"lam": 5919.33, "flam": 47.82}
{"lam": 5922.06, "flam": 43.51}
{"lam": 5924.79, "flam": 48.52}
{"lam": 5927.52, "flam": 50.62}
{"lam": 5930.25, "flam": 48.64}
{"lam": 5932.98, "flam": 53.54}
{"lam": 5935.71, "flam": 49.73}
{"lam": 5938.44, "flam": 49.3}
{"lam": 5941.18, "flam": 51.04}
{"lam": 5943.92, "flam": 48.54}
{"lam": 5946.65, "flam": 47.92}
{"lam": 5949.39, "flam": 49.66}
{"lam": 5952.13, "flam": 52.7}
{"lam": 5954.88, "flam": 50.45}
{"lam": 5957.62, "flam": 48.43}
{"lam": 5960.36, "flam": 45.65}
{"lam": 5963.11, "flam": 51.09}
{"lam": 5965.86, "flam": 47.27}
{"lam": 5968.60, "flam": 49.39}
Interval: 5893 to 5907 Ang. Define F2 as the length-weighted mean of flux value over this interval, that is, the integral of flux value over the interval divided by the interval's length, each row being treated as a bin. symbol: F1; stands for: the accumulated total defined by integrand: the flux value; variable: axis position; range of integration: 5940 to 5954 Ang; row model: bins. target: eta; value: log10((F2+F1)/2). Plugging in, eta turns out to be 2.56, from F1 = 699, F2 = 32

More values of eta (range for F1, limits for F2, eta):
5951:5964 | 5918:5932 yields 2.54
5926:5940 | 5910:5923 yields 2.58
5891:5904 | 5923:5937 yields 2.29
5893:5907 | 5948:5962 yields 2.40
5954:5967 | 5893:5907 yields 2.52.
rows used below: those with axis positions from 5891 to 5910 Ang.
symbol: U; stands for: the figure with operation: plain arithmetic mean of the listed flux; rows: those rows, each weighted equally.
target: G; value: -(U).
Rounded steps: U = 32.3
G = -32.3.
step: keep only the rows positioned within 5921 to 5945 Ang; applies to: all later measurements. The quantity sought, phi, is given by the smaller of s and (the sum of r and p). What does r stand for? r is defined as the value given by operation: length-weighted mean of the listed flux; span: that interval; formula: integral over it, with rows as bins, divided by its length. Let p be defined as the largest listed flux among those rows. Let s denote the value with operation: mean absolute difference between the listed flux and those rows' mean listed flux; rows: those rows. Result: 1.7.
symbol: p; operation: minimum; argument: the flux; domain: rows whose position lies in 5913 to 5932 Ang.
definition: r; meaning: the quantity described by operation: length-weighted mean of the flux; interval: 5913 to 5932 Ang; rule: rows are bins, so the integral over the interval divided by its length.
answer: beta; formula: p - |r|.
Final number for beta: -4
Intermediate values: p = 43.51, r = 48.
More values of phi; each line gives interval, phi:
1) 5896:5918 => 7.9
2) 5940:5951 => 1.1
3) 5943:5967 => 1.7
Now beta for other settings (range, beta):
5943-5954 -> -2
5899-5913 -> -10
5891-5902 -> -9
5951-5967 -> -4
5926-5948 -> -2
